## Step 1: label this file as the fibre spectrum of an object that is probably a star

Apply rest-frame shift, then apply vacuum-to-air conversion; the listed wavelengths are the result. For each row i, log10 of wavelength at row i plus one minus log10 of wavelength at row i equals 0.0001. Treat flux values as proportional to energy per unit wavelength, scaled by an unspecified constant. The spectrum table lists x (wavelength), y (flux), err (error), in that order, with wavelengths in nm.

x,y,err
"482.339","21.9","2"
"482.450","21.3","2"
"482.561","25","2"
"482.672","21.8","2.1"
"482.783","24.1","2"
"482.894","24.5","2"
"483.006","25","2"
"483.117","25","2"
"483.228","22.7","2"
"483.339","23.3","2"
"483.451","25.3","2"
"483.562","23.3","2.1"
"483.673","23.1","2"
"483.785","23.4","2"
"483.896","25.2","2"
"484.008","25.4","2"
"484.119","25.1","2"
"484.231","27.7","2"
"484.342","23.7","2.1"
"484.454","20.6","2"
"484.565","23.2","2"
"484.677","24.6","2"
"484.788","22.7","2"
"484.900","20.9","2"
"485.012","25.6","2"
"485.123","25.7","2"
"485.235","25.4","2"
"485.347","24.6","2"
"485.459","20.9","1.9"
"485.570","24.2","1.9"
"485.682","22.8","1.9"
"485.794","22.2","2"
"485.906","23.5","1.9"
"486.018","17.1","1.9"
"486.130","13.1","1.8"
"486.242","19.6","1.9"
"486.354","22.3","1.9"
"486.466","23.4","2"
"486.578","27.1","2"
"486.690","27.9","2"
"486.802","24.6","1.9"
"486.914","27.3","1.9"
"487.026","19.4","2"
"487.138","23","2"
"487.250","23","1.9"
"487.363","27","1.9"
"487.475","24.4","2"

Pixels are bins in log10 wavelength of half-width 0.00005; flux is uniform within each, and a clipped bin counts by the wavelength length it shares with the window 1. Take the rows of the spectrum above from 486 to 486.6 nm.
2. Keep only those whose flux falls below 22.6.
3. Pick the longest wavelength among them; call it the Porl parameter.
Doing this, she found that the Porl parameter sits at 486.354 nm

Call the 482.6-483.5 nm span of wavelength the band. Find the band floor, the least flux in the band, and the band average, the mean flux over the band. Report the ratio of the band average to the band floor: 1.099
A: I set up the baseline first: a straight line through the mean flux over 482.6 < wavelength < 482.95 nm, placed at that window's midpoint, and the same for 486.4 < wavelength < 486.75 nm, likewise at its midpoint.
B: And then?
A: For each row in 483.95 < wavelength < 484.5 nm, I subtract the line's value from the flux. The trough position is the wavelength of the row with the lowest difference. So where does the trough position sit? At 484.454 nm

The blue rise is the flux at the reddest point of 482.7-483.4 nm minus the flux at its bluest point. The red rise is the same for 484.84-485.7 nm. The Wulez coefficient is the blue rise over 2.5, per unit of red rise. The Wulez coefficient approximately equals -0.17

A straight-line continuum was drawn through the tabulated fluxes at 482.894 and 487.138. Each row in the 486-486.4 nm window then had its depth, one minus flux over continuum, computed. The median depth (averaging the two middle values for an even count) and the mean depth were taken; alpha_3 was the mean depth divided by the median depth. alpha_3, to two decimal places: 1.06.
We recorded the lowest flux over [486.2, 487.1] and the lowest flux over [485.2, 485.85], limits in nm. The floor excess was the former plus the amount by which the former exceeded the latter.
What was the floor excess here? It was 18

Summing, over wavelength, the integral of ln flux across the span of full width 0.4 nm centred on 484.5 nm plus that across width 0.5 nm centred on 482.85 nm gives 2.8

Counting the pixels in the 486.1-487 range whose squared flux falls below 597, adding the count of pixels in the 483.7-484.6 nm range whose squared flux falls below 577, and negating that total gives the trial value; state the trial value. -8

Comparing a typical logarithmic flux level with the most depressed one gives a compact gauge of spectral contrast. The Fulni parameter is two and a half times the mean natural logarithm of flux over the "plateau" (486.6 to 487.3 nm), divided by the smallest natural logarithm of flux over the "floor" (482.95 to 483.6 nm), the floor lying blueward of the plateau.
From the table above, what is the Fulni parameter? 2.55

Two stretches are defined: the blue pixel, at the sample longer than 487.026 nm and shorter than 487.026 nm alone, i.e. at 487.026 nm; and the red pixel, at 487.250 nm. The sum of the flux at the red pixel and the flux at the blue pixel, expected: 42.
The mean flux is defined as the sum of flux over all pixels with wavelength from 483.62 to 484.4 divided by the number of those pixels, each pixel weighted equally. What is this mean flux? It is 24.8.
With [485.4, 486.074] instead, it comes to 21.8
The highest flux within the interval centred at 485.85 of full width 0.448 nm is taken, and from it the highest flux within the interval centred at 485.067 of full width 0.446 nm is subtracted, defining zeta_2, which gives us -2.2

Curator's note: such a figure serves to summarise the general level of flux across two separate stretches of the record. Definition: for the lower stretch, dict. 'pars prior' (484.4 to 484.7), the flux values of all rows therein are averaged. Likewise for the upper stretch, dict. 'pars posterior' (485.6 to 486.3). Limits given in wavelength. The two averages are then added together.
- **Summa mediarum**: 42.5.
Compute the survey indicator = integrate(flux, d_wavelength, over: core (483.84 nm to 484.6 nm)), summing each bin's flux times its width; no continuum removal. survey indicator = 19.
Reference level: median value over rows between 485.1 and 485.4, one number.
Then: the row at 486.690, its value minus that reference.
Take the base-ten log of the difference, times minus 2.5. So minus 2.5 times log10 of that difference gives -1.0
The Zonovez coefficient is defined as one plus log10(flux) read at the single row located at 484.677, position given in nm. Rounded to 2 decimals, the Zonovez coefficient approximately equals 2.39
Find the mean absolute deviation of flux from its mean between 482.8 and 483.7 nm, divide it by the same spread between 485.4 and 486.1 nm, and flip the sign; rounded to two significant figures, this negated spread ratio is -0.50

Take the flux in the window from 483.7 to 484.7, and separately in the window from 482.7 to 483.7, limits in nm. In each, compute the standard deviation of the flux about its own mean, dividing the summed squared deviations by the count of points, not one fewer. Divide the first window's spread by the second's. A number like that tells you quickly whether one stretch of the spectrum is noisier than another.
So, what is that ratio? 2.0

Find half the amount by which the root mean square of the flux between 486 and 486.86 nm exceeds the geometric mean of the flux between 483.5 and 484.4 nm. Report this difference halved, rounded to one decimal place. -1.1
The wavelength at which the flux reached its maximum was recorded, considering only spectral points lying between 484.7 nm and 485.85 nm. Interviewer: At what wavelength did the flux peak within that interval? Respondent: 485.123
